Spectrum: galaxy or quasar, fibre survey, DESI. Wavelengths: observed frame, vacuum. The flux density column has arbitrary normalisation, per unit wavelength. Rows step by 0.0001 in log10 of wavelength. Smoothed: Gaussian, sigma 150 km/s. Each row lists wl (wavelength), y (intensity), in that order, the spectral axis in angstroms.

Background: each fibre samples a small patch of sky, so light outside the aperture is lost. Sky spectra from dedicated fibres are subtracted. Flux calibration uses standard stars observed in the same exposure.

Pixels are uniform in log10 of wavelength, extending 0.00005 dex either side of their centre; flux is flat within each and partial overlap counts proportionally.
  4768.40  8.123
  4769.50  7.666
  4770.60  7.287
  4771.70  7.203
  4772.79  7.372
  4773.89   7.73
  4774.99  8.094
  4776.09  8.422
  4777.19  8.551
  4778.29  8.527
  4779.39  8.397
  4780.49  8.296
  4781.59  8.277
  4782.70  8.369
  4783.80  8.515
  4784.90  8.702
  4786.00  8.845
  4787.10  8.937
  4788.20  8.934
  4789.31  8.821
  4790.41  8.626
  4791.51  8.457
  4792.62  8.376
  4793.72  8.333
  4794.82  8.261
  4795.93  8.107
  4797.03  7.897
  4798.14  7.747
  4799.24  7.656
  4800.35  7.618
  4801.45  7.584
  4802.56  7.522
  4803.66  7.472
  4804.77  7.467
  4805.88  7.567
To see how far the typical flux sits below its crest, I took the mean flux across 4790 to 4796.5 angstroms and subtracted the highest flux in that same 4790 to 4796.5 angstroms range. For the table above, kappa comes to -0.27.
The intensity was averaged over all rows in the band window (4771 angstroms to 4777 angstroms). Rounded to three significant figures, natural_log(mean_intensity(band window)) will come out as 2.05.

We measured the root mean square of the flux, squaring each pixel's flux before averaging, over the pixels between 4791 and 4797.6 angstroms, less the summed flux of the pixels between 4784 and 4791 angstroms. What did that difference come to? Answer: -44.6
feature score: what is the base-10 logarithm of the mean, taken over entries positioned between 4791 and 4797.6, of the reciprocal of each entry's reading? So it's -0.916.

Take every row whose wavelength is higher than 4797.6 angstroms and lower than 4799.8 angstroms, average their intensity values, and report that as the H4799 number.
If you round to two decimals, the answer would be 7.70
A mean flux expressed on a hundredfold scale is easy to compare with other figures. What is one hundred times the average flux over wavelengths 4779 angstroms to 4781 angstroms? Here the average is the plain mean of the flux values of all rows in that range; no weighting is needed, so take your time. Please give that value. 835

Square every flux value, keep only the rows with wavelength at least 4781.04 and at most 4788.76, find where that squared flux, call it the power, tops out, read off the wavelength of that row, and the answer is 4787.10 angstroms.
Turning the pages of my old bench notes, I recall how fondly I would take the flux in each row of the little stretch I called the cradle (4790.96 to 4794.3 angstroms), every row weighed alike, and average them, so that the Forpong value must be 8.39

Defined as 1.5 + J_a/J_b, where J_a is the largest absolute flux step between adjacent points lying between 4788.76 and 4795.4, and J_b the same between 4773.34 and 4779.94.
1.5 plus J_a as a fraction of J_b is 2.04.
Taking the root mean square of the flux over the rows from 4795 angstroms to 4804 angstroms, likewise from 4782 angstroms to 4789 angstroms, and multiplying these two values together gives 67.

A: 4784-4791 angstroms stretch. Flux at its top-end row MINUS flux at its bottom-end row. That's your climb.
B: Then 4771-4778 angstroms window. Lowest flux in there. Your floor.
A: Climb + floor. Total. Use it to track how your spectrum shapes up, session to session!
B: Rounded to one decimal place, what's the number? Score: 7.1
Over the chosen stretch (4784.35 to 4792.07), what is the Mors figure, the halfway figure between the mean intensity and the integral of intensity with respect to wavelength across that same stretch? 38.2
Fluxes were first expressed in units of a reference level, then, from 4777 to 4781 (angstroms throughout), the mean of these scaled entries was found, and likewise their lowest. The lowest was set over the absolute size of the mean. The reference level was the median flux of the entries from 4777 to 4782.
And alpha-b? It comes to 0.983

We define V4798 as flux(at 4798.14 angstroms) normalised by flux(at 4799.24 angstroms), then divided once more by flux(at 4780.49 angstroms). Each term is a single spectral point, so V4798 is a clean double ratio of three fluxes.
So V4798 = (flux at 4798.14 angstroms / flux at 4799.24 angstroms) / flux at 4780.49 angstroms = 0.122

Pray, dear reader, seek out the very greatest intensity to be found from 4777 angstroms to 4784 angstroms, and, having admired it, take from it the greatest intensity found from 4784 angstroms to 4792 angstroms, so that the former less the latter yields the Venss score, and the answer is -0.39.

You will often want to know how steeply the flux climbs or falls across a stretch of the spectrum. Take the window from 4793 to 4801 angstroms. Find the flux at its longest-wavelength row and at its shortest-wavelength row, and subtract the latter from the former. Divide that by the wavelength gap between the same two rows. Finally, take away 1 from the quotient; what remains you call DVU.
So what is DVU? -1.11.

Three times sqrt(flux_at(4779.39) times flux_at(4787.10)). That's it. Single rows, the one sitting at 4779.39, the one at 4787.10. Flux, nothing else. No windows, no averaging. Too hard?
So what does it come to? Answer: 26.0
